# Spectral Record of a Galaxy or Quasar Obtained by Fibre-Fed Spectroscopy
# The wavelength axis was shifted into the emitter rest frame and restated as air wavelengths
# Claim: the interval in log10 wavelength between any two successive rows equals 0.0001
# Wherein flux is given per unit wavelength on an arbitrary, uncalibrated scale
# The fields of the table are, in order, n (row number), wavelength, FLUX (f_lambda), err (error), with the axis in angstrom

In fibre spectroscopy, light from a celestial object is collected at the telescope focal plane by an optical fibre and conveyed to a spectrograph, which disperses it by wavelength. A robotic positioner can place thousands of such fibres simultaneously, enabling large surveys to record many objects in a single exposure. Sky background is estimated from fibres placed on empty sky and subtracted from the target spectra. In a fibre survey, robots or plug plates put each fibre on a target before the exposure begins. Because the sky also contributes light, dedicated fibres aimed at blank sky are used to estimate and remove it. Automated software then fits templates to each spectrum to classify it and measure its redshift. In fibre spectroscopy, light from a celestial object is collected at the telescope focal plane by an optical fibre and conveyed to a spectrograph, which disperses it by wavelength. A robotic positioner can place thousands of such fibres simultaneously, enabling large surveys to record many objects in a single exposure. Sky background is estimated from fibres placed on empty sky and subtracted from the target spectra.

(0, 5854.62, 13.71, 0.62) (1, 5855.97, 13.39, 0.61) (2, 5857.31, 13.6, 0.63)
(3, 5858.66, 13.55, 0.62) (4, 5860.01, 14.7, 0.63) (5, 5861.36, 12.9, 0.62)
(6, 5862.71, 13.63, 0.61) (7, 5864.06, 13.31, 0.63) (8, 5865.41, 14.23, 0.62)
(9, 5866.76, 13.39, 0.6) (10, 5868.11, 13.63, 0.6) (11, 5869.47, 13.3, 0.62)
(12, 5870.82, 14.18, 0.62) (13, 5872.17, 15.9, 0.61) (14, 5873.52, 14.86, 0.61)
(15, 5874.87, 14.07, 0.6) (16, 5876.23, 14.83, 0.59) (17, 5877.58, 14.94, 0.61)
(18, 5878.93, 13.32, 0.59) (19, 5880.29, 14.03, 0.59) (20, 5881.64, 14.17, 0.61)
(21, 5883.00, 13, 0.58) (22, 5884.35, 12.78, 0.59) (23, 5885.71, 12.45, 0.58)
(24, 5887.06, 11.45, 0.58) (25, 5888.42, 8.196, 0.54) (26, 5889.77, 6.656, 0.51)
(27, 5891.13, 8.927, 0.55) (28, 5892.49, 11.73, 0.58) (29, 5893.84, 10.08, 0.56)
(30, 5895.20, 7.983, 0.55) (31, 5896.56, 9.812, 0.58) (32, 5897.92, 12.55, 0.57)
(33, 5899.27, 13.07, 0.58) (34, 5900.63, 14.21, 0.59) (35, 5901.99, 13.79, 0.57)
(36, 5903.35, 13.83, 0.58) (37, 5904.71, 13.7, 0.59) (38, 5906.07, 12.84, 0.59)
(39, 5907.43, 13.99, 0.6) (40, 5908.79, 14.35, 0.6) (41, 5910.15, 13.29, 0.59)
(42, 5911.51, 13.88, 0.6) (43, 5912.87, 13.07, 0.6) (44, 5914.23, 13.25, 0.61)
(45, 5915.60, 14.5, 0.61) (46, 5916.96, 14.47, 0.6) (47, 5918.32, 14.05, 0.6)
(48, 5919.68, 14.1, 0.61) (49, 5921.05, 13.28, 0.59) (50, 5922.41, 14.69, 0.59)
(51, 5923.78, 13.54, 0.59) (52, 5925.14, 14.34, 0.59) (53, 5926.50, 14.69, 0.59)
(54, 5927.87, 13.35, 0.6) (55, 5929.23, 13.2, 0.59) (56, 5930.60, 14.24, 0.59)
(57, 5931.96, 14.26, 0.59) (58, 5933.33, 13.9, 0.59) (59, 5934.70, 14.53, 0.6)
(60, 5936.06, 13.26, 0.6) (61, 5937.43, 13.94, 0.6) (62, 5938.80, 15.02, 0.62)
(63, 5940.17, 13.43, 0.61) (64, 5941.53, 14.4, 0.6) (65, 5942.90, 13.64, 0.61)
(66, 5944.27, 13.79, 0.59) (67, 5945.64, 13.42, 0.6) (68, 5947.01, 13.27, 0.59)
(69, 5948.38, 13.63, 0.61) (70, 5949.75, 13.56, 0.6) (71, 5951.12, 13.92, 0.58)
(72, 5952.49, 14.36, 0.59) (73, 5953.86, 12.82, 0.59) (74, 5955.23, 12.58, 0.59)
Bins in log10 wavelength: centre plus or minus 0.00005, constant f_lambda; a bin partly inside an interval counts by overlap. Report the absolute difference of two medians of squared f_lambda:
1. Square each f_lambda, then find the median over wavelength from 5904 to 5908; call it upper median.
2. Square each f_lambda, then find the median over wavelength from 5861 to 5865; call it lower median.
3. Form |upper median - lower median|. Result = 11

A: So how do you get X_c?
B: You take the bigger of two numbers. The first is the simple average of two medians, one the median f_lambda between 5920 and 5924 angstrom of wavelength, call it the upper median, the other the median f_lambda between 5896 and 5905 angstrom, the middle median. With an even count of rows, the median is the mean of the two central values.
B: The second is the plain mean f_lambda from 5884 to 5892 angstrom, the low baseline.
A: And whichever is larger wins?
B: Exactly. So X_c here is 13.62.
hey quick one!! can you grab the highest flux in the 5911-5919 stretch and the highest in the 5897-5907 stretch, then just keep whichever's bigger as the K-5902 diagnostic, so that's 14.5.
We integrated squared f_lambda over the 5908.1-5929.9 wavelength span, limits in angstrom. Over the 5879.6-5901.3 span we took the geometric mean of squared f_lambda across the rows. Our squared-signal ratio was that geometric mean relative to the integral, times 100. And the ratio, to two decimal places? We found 2.90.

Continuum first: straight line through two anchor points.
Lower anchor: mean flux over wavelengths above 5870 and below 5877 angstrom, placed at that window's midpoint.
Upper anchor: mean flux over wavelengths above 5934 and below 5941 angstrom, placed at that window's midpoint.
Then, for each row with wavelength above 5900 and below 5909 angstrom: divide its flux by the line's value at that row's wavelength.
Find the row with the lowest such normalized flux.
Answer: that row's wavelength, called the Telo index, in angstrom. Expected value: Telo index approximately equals 5906.07 angstrom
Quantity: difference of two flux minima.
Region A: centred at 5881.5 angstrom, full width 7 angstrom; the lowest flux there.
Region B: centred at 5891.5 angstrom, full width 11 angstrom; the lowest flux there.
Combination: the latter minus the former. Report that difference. -6.1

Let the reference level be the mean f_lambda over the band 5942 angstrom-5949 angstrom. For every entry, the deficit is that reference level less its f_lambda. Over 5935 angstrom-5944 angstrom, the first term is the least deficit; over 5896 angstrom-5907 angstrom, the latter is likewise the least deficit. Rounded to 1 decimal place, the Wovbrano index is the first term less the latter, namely -0.8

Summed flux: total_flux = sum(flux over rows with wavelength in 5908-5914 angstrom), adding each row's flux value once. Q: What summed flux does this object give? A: 54.6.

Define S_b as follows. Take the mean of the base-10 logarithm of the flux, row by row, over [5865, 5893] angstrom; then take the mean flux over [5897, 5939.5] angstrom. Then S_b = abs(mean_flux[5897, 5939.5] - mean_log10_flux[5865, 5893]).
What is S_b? 12.7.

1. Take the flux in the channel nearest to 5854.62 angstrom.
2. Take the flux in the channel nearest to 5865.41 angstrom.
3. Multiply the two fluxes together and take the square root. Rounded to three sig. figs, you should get 14.0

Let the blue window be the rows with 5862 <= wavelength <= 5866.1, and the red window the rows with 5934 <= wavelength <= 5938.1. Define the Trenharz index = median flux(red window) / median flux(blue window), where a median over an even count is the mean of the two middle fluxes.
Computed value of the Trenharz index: 1.02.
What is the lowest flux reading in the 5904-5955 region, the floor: 12.82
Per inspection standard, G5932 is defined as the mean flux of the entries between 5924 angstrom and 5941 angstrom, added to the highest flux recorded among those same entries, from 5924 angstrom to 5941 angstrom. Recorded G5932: 29.03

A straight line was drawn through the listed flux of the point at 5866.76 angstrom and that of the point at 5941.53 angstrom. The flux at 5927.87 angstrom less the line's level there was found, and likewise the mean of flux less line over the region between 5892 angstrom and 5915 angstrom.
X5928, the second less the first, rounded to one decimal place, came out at -0.3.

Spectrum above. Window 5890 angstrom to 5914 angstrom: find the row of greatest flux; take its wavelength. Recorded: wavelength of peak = 5908.79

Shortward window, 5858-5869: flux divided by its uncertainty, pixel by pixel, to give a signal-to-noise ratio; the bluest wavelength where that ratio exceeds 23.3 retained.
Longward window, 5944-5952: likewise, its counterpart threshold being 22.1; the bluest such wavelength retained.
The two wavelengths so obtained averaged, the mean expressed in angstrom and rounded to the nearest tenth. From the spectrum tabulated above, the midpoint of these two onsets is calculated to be 5902.1 angstrom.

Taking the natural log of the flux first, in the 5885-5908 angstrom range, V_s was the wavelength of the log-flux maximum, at 5900.63 angstrom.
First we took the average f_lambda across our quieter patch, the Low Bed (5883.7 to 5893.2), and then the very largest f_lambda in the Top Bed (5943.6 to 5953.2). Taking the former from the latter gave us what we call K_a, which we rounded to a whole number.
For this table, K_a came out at 4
